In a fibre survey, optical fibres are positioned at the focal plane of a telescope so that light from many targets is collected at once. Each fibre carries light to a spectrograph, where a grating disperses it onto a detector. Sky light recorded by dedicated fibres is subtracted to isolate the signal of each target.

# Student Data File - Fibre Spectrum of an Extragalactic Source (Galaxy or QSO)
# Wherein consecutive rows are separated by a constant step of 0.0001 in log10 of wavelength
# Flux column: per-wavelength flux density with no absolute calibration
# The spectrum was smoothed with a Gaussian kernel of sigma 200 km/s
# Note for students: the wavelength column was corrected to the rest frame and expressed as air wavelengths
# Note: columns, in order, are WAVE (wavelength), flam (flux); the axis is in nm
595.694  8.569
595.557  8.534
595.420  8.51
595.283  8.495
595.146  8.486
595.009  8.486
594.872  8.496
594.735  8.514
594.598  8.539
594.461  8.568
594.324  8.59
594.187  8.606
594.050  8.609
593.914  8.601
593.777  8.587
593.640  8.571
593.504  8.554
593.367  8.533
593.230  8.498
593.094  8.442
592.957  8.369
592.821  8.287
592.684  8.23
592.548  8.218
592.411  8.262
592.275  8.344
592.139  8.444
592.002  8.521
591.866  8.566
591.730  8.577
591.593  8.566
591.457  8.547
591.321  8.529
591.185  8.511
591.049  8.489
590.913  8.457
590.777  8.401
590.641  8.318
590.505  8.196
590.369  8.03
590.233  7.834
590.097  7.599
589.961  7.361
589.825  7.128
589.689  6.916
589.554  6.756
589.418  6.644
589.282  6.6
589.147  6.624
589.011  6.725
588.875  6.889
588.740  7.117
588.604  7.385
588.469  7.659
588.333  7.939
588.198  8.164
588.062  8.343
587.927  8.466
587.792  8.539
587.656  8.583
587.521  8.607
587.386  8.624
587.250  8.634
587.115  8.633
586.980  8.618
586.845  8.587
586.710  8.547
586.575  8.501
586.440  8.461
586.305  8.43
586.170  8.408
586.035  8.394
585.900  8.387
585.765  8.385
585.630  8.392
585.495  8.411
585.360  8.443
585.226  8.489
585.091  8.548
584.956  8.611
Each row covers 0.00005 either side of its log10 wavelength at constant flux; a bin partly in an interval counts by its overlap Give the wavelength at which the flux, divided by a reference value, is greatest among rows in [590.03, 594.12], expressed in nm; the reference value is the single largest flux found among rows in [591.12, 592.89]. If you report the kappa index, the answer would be 594.050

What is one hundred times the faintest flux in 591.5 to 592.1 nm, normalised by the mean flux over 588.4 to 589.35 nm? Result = 122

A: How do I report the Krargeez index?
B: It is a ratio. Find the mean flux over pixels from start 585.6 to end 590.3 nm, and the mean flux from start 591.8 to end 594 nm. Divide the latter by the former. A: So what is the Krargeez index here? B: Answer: 1.07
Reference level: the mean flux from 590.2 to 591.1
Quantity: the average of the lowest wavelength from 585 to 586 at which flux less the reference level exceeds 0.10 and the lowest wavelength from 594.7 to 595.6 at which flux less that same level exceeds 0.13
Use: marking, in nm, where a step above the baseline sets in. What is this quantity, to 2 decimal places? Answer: 589.91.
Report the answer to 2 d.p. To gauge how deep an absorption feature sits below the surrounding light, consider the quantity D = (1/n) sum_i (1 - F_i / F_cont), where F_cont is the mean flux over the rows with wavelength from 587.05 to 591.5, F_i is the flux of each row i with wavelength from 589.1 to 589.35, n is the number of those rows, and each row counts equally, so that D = 0.16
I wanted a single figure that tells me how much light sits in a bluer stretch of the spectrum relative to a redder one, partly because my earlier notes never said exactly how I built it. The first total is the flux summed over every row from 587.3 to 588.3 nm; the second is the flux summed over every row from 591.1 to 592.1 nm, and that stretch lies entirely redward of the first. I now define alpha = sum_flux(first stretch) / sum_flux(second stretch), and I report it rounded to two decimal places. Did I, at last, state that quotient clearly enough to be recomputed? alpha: 0.99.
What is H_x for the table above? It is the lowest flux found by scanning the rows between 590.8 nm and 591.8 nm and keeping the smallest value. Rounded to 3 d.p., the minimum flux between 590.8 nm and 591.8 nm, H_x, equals 8.457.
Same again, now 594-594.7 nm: 8.539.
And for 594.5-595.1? 8.486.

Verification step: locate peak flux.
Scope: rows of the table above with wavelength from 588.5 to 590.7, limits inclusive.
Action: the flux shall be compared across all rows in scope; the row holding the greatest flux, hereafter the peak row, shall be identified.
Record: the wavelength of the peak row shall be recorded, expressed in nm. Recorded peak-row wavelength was 590.641 nm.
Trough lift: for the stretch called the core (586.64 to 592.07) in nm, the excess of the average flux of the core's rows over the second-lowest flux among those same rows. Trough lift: 1.4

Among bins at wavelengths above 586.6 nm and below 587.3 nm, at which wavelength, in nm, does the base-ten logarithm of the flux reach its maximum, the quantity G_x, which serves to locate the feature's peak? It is 587.250 nm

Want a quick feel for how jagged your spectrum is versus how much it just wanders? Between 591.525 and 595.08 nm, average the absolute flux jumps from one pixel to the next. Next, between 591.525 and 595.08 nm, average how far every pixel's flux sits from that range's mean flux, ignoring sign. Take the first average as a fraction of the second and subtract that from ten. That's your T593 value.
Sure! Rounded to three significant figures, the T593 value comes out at 9.64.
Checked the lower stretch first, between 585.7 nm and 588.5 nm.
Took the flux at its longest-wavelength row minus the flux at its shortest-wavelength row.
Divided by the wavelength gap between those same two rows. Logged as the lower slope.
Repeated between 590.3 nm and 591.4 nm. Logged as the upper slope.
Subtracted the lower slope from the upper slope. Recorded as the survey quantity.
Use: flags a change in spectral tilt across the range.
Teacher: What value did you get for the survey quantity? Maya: 0.79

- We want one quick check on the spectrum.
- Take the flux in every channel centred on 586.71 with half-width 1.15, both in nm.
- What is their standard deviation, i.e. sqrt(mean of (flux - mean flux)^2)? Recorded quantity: 0.10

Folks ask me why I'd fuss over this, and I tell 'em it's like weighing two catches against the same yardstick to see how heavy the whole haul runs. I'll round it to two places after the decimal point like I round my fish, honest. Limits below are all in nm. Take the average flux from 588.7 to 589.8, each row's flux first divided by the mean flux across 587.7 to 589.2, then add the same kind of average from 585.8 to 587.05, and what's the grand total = 2.00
